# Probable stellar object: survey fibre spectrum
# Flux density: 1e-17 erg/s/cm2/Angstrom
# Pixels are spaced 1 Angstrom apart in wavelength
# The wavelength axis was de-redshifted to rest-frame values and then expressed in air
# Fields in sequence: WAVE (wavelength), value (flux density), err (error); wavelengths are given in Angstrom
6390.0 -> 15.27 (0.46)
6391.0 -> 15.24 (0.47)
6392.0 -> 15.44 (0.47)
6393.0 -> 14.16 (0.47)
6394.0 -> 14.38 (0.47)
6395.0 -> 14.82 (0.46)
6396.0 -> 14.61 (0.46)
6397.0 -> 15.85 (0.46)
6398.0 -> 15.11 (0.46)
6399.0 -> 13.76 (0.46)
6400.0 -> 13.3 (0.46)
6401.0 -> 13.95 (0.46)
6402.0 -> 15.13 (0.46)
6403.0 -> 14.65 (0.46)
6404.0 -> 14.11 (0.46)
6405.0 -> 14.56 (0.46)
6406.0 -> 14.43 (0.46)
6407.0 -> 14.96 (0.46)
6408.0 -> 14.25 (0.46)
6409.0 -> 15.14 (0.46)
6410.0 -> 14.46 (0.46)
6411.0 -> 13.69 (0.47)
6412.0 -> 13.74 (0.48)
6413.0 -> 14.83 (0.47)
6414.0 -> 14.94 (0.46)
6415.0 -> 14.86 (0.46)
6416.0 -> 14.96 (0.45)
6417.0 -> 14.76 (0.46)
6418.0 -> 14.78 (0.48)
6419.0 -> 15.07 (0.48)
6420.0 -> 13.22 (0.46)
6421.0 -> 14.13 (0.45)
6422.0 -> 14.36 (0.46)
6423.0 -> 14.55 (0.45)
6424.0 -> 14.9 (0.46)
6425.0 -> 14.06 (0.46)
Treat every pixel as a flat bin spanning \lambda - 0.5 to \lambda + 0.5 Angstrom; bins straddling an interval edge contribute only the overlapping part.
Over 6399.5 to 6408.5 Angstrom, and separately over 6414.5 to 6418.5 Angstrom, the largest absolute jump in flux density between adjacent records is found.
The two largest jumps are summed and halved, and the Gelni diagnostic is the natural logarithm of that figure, -0.37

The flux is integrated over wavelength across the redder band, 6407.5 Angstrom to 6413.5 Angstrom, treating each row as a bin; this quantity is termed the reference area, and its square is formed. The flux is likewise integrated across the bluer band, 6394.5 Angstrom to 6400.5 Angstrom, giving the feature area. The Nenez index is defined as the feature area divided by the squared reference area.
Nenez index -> 0.0118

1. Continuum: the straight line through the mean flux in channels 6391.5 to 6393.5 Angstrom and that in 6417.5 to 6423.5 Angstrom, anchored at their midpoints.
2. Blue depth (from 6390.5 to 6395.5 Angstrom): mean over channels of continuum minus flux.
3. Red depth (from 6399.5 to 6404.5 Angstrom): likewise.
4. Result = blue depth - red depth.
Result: -0.4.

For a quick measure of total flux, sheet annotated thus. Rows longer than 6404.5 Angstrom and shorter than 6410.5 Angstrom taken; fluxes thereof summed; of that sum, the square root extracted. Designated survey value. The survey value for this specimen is 9.37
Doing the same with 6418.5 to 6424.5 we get 9.29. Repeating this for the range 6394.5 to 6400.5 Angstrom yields 9.35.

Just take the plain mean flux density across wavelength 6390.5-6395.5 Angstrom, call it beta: 14.8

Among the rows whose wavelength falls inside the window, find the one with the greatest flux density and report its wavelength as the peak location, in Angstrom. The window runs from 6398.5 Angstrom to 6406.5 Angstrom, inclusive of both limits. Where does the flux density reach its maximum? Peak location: 6402.0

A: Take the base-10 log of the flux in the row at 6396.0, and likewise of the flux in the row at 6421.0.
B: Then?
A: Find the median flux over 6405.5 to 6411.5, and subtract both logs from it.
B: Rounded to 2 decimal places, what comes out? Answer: 12.13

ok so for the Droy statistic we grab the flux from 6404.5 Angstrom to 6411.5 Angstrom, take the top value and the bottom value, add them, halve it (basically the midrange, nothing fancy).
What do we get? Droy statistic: 14.4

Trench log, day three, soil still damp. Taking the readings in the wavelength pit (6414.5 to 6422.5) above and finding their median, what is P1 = 14.8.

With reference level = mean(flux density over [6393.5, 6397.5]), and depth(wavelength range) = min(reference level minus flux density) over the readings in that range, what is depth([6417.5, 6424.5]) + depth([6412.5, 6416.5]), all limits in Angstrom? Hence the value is -0.20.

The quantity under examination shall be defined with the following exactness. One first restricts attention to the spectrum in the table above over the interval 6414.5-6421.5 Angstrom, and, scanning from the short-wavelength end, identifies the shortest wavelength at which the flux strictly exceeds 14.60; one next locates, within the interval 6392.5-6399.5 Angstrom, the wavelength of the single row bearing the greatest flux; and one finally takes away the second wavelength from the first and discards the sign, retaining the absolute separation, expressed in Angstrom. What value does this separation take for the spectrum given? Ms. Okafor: 18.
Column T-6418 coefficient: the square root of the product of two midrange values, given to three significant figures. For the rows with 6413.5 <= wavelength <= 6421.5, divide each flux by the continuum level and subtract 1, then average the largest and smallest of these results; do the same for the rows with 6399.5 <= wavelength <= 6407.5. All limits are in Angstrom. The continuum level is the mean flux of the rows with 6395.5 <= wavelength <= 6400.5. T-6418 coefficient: 0.0237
